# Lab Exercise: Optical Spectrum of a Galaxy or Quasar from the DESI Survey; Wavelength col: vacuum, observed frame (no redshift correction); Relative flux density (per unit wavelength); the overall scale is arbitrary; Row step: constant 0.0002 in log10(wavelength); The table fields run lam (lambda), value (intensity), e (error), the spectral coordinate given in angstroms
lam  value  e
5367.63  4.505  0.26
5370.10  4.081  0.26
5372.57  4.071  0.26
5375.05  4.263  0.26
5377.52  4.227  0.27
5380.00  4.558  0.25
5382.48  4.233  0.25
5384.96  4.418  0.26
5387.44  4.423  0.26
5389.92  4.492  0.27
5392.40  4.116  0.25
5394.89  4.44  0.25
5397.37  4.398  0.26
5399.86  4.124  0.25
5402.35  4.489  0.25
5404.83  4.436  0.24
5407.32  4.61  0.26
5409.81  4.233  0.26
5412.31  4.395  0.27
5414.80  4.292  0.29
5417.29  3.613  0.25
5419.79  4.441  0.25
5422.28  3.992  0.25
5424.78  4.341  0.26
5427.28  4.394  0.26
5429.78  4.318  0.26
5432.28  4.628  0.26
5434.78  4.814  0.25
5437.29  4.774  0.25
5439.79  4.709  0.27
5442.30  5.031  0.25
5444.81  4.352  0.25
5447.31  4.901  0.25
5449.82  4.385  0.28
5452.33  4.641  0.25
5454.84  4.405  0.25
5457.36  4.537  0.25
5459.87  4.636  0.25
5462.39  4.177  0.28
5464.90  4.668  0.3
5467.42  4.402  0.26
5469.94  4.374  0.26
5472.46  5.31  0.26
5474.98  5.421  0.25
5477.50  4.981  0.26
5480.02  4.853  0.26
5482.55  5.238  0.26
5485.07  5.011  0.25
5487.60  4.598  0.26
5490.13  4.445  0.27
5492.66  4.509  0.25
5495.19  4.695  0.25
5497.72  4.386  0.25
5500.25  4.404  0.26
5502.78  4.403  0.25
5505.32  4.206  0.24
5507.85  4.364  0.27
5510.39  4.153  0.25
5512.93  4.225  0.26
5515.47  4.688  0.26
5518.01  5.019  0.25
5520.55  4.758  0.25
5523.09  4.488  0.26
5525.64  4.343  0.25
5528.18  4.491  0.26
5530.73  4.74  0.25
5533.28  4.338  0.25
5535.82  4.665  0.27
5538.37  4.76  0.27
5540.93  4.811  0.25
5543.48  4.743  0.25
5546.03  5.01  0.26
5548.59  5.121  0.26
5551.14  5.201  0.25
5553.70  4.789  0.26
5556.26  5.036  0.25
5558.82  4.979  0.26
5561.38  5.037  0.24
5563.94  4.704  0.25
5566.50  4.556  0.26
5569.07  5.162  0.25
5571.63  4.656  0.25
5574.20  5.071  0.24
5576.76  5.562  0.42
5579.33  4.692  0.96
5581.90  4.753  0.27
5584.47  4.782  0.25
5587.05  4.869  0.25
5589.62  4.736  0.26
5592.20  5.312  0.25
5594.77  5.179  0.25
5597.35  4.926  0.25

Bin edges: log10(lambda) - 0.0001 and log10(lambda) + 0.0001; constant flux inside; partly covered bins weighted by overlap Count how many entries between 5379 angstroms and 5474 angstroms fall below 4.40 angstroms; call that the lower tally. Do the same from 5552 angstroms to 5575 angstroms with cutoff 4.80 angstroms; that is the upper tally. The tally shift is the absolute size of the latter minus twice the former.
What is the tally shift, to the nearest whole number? 28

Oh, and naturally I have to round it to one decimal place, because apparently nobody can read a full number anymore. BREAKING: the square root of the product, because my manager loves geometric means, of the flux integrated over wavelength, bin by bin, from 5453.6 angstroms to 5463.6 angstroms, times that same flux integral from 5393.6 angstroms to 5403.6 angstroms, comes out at 44.0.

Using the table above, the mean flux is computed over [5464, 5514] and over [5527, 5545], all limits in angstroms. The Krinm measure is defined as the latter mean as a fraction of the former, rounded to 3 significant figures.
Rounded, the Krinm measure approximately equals 1.00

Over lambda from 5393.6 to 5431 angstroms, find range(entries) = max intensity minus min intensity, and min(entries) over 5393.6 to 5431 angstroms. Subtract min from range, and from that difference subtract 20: -22.6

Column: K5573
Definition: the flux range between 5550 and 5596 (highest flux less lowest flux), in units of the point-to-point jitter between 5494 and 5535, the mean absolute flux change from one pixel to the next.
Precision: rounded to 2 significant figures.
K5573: 4.7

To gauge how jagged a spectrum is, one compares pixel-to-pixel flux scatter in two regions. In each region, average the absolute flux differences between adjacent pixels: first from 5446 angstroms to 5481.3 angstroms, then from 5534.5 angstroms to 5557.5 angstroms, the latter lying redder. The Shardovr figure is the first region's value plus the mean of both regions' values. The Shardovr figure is 0.556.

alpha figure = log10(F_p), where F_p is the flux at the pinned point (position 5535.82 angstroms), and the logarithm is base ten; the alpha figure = 0.669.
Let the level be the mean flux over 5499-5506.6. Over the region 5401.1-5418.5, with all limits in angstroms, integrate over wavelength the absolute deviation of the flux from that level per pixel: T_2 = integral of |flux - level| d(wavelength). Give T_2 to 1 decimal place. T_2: 3.6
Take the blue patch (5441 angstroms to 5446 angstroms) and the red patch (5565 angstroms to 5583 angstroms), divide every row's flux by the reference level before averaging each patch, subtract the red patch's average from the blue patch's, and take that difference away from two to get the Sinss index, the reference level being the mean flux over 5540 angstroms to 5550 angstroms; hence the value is 2.05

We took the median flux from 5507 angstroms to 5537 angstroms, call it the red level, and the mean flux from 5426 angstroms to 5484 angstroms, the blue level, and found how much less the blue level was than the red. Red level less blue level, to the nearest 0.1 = -0.2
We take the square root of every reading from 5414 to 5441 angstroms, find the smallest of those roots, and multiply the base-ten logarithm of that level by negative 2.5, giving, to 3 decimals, -0.697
